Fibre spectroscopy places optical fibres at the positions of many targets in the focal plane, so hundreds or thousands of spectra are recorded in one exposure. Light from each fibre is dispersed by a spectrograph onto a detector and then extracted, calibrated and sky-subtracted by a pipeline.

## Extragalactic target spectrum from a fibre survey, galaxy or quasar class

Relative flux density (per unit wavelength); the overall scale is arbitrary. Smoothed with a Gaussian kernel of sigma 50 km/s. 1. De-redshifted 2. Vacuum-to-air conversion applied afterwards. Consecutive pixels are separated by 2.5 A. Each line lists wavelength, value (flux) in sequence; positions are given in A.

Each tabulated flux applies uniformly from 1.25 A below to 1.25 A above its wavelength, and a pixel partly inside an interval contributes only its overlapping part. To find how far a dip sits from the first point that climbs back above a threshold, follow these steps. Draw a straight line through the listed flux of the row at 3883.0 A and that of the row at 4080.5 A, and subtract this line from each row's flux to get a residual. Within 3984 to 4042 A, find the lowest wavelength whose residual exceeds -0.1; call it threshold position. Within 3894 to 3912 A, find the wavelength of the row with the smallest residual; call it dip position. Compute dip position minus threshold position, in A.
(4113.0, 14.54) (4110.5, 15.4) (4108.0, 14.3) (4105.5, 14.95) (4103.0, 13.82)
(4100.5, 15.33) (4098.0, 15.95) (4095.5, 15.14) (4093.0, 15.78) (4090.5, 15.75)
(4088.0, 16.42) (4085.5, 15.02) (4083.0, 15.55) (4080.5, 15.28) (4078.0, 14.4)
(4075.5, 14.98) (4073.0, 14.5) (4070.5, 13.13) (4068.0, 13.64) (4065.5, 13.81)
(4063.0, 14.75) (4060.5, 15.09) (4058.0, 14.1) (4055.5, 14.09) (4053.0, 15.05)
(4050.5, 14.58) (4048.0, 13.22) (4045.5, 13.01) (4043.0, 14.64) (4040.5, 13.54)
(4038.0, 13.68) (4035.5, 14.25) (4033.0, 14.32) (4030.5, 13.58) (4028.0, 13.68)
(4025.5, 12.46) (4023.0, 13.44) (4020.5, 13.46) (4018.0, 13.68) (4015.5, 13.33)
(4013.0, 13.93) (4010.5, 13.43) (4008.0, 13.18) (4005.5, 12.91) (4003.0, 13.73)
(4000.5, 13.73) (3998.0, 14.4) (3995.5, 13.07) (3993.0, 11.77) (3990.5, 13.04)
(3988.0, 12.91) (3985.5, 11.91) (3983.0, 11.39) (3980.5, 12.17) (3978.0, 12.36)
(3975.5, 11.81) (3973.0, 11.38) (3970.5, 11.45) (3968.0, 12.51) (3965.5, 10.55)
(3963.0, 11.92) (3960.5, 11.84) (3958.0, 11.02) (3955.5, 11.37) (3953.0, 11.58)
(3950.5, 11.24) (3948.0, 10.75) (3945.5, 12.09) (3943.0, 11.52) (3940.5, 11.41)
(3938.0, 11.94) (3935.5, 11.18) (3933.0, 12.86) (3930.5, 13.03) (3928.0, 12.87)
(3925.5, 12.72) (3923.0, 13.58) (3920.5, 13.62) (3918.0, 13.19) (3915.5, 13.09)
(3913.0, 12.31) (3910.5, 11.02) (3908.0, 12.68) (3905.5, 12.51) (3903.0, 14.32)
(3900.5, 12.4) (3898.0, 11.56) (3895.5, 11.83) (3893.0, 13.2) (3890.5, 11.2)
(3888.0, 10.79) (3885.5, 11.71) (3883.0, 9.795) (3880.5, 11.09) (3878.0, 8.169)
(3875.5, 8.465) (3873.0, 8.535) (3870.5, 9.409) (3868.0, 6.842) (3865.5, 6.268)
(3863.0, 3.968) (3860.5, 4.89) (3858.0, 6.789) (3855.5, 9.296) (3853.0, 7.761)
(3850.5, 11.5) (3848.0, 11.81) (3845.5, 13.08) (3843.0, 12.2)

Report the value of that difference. -77.5 A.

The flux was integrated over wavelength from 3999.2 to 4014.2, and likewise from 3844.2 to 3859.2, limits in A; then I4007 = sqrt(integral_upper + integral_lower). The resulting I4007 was 18.8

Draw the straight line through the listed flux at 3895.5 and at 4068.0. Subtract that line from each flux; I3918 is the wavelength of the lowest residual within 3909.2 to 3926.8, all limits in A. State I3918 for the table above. 3910.5 A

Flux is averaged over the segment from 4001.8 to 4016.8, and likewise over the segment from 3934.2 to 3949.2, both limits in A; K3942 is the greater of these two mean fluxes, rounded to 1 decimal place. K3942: 13.4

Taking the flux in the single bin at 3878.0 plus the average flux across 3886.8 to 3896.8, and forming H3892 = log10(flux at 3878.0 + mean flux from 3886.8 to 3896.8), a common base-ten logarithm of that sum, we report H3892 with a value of 1.30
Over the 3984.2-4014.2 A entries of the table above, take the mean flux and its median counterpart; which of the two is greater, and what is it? 13.2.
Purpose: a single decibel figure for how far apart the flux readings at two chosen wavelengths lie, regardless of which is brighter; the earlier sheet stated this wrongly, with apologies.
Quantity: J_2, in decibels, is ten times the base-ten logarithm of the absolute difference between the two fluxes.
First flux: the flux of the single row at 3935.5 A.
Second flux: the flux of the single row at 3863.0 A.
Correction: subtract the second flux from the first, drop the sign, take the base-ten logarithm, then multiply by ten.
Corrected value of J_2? 9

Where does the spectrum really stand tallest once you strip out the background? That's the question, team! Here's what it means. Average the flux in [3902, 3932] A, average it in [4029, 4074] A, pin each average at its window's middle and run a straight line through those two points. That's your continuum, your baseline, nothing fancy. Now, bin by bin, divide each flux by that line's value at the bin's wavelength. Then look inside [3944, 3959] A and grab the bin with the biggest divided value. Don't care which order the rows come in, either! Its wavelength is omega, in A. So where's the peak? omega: 3945.5 A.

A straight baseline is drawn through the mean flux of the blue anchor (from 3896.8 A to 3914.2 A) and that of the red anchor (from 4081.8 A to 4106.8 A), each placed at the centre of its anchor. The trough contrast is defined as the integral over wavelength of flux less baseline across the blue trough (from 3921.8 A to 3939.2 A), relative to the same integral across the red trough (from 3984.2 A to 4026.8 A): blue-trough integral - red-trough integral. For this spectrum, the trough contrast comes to 30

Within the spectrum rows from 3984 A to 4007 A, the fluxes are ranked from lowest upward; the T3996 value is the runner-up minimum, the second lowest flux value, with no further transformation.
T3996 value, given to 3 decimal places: 11.910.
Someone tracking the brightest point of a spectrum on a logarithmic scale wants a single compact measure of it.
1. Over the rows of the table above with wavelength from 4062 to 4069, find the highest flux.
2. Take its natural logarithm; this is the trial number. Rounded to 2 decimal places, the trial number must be 2.69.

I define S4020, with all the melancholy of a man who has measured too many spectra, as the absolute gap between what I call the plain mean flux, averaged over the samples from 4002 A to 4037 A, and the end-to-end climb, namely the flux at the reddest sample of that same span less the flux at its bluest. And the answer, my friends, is 13.0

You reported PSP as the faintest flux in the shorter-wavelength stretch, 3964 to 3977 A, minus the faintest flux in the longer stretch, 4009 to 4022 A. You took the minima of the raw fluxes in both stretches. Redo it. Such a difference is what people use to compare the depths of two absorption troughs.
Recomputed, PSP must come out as -3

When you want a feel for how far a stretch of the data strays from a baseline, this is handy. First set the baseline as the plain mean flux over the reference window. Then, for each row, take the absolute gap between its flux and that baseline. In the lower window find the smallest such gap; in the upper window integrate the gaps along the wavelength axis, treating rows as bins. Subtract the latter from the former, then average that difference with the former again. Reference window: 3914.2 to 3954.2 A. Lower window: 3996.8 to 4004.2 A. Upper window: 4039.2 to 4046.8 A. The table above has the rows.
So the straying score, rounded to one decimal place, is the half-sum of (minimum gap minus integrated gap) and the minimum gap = -4.0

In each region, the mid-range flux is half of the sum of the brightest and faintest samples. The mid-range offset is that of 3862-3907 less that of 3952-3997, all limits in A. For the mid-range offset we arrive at -2.7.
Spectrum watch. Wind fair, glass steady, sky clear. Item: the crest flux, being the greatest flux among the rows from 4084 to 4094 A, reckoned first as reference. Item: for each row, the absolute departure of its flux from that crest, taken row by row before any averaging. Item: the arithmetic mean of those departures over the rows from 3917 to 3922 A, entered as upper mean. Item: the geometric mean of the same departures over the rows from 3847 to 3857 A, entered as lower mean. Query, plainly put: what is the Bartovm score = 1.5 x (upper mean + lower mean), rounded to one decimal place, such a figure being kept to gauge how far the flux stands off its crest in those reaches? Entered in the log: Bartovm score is 13.7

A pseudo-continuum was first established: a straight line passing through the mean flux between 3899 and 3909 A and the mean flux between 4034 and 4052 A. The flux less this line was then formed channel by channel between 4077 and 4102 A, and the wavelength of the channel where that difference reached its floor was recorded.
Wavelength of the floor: 4078.0 A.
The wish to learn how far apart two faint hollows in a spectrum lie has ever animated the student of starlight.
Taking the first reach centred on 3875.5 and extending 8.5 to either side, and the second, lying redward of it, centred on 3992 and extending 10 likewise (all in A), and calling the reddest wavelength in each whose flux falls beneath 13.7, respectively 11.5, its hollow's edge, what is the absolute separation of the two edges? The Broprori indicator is 100.0 A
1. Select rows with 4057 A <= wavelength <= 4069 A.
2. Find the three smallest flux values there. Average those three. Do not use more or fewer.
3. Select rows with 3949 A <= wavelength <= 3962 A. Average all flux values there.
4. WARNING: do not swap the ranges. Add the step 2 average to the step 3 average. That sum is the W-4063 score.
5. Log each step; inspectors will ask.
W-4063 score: 25.3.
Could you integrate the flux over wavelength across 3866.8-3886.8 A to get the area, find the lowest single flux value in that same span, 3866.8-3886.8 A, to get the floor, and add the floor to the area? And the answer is 192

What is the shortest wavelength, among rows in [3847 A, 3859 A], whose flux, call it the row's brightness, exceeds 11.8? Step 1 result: 3848.0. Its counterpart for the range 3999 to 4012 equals 4000.5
